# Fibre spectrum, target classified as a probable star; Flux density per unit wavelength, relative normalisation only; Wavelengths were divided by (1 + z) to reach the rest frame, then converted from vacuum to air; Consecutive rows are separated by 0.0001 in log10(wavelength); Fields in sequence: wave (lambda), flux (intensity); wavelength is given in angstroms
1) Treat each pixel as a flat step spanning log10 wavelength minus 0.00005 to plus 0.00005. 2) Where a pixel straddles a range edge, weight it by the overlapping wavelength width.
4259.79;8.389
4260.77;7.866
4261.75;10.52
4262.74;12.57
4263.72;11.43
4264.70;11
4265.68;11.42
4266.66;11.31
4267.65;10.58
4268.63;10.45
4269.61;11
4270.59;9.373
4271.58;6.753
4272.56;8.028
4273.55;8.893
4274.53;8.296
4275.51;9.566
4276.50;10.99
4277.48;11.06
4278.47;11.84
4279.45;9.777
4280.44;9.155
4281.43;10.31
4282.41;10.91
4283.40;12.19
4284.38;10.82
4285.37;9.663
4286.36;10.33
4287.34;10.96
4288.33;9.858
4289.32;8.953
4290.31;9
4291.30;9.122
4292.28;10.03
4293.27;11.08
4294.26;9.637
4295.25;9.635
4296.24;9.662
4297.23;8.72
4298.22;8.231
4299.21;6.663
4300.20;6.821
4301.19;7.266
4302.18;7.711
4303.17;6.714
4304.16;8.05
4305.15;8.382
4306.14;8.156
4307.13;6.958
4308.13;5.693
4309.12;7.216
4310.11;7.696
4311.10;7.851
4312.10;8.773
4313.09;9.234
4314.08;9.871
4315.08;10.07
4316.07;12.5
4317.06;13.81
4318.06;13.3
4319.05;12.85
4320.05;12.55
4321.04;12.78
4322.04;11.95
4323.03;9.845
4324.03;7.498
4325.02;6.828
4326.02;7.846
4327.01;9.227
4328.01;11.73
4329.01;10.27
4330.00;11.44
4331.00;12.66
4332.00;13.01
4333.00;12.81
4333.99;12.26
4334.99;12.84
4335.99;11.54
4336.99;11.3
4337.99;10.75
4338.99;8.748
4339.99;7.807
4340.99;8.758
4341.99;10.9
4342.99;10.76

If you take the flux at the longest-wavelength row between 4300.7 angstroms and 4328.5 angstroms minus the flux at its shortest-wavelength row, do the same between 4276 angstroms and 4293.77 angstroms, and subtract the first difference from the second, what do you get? -4.4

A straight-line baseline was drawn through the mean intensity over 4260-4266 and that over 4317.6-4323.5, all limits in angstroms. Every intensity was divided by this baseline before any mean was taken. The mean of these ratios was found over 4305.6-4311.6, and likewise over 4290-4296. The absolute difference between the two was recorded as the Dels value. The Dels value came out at 0.24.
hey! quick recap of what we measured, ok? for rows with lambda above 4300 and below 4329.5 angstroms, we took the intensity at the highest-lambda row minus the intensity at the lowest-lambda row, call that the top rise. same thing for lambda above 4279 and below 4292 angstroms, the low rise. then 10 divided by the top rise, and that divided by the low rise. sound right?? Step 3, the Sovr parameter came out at -4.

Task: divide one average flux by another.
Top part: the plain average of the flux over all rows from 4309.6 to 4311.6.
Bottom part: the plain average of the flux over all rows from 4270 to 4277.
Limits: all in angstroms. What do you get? 0.88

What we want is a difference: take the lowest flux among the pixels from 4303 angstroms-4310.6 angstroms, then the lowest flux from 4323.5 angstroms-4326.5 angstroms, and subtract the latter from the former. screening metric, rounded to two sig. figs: -1.1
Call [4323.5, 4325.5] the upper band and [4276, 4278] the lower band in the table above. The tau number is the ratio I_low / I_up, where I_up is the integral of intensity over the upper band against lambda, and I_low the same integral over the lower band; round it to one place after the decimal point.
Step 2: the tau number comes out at 1.5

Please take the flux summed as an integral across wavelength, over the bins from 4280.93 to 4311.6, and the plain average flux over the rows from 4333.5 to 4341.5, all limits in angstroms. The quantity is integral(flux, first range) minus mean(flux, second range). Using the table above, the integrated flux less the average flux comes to 261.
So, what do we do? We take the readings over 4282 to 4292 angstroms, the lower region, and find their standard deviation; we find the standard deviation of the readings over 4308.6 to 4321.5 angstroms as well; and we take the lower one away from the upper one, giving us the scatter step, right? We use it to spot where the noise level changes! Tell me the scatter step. 1.3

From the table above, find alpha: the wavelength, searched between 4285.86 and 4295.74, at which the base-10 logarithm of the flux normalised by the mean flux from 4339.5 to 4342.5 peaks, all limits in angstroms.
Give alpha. 4293.27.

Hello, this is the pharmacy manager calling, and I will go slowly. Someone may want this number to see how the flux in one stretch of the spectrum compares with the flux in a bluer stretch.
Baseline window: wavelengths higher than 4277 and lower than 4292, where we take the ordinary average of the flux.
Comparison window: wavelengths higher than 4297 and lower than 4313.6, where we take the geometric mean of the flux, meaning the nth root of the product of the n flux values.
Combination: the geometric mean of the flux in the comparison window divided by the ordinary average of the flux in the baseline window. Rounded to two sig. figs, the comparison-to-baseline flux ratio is 0.74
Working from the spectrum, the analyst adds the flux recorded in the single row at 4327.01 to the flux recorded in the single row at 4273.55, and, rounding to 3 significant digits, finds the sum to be 18.1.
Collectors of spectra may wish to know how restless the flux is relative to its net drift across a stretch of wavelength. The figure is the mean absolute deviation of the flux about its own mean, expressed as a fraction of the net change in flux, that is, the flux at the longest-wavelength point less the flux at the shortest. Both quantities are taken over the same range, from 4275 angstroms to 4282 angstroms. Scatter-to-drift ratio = 1.0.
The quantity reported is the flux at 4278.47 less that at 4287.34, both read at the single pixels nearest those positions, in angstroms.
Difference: 1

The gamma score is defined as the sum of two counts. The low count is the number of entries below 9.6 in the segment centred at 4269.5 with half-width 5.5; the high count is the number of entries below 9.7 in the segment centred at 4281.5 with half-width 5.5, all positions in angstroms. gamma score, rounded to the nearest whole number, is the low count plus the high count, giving 7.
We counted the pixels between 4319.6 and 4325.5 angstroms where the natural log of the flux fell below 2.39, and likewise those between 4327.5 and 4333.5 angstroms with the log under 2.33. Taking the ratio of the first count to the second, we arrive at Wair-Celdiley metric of 3.0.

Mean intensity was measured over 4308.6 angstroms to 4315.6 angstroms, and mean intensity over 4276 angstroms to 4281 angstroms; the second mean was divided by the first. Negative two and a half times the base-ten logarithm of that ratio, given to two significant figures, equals -0.21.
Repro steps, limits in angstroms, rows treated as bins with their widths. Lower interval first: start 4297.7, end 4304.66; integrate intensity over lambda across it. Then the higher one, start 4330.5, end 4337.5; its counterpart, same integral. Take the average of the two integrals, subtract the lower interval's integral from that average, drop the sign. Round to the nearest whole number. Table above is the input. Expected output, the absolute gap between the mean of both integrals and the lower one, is 18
